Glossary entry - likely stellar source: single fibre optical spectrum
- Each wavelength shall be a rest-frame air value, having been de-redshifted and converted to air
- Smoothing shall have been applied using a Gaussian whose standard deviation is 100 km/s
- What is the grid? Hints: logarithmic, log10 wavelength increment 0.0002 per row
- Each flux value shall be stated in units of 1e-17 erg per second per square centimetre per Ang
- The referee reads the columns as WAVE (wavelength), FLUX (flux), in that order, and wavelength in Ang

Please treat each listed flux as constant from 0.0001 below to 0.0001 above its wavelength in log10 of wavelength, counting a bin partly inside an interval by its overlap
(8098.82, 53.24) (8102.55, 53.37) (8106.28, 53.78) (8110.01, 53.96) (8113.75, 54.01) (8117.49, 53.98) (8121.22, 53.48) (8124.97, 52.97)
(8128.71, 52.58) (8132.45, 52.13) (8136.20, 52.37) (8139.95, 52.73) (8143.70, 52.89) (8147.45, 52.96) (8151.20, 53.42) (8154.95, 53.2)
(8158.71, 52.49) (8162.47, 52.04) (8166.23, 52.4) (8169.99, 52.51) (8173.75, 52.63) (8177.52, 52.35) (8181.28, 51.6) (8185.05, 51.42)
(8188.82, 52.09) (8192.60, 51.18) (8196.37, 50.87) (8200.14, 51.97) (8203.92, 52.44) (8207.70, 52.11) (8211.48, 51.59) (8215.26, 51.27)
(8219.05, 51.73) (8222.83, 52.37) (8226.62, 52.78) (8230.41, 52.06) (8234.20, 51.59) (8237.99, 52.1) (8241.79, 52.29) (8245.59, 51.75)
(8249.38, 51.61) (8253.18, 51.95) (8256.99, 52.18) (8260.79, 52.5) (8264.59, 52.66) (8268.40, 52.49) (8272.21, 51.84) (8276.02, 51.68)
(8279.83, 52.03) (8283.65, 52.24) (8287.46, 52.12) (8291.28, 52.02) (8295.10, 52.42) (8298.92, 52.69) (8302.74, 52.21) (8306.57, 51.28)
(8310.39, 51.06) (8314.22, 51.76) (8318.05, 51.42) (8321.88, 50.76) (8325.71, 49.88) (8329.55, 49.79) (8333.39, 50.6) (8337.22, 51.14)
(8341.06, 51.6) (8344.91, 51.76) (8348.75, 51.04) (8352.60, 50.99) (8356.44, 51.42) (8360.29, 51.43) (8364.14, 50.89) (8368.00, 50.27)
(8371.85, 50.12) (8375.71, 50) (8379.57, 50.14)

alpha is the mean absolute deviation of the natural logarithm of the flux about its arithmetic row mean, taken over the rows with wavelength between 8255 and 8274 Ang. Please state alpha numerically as 0.0050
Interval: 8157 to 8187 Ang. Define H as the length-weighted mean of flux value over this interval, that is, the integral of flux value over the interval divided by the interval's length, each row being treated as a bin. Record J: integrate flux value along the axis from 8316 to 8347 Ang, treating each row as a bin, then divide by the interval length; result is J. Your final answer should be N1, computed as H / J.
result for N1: 1.03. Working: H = 52.2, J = 50.9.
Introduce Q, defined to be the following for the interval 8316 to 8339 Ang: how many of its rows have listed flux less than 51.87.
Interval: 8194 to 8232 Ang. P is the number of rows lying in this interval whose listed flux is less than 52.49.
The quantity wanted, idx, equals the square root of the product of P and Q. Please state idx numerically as 7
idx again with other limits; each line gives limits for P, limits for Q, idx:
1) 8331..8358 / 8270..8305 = 4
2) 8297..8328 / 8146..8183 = 3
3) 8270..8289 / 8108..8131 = 0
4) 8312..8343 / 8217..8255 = 6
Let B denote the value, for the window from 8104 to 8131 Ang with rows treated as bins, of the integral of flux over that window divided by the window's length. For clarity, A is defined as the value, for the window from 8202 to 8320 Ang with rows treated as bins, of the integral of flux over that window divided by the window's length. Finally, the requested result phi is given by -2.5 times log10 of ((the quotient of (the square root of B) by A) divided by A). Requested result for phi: 6.42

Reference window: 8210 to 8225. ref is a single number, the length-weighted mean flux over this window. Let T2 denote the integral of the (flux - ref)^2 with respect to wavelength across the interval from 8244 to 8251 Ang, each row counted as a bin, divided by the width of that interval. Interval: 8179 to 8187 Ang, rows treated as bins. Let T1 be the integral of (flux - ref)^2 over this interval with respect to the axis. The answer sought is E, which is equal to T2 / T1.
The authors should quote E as 0.02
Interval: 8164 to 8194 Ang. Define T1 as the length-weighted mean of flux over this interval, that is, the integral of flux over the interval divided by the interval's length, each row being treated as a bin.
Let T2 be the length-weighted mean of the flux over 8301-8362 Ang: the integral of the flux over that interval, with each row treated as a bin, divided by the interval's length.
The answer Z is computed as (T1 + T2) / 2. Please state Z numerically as 51.6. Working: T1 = 52.0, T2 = 51.1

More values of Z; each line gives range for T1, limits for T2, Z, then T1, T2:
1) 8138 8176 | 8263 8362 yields 52.1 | 52.7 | 51.5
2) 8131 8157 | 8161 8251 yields 52.4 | 52.8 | 52.0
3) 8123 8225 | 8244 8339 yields 52.0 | 52.2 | 51.7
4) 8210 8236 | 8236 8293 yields 52.0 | 51.9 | 52.1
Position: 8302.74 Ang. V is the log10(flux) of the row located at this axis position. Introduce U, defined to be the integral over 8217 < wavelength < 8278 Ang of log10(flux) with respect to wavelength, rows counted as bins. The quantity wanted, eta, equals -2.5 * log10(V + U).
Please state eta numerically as -5.07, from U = 105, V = 1.72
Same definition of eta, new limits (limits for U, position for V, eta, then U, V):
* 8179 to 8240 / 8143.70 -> -5.07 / 105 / 1.72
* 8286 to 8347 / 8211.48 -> -5.06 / 104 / 1.71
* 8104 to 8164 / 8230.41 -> -5.06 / 103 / 1.72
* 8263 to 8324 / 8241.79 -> -5.07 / 105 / 1.72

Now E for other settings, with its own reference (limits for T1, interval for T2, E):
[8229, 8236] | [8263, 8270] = 1.66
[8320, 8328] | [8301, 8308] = 0.01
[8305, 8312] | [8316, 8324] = 0.25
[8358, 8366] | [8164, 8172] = 0.14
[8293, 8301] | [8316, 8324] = 0.13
